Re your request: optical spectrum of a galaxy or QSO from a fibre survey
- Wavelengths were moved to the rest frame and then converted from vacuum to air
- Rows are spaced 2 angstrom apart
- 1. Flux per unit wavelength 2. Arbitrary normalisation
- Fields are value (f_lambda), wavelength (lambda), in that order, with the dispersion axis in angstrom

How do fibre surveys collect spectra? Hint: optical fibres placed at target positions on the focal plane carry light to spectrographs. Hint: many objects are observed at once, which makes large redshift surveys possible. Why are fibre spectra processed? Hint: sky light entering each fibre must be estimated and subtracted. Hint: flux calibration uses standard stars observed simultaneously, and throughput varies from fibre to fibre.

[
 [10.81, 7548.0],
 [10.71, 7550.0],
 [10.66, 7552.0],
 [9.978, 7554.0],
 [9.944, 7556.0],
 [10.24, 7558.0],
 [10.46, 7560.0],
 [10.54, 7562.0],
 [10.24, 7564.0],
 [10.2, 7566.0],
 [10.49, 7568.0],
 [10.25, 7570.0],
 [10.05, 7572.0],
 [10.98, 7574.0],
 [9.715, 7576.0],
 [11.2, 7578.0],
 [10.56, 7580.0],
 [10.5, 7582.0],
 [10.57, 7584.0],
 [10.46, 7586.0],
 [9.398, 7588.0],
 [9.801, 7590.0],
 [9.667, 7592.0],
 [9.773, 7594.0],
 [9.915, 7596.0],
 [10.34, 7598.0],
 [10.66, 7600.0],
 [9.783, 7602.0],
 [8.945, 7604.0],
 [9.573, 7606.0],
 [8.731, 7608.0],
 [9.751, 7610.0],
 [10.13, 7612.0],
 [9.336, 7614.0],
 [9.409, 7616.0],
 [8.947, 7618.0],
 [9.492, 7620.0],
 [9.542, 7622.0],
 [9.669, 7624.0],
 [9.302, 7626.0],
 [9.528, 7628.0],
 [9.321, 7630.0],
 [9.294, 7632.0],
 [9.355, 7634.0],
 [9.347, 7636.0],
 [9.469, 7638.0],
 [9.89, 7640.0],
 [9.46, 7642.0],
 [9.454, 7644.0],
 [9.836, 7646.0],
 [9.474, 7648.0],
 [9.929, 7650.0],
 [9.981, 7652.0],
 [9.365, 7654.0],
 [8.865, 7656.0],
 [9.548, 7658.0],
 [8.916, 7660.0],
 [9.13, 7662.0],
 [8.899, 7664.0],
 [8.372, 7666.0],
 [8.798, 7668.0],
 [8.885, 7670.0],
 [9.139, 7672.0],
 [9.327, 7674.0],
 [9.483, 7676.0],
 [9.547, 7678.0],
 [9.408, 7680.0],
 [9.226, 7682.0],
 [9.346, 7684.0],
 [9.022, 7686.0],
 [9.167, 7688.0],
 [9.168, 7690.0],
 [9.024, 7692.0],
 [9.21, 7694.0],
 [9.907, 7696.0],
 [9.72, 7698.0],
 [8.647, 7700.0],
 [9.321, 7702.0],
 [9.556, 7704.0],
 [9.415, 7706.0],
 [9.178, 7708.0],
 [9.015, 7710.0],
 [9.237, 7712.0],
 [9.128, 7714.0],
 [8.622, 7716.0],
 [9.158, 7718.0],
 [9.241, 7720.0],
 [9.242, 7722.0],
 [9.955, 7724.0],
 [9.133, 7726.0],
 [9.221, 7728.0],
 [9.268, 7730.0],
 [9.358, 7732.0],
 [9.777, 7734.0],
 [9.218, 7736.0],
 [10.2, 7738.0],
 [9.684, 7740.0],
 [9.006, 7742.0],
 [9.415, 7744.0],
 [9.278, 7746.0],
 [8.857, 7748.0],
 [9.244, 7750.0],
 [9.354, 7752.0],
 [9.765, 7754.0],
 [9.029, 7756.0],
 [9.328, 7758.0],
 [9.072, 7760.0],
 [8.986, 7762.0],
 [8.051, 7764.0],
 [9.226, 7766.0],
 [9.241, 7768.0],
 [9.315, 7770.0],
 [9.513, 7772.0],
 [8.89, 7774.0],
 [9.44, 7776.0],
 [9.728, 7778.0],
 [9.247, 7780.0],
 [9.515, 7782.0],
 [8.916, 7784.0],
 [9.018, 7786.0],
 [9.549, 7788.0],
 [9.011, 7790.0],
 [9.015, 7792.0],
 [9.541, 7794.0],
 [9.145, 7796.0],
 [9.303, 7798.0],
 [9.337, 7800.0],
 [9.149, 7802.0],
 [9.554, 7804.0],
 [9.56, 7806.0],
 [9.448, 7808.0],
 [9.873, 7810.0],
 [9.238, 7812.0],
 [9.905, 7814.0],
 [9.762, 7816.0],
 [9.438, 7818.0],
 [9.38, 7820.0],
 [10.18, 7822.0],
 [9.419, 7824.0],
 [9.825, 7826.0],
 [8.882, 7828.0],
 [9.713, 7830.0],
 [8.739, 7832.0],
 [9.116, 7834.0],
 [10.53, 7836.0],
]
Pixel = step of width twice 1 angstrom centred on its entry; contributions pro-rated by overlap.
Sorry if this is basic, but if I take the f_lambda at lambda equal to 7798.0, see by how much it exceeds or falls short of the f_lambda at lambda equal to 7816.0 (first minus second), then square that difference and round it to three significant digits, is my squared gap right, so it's 0.211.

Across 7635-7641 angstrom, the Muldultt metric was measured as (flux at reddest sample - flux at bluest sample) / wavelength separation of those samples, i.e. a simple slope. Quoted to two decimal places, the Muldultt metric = 0.14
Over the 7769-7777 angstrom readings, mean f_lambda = 9.3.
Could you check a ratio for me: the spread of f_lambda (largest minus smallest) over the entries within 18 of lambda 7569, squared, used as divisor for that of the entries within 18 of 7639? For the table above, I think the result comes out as 0.506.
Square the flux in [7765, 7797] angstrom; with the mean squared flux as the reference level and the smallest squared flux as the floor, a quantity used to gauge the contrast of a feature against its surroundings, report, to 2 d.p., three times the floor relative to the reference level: 2.76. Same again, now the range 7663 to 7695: 2.52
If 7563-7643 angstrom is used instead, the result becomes 2.36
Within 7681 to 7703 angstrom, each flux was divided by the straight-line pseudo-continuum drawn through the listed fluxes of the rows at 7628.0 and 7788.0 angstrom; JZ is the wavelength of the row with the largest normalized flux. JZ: 7696.0 angstrom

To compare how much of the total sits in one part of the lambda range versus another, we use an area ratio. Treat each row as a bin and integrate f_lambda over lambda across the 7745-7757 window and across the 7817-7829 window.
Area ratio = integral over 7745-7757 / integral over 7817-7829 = 1.0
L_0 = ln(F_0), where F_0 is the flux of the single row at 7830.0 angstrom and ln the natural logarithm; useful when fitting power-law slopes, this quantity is 2.27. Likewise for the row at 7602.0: 2.28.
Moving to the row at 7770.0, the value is 2.23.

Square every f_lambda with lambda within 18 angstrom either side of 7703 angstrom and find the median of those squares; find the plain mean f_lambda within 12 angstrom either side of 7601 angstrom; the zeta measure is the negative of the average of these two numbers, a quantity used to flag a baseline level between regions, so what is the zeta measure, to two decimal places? -46.95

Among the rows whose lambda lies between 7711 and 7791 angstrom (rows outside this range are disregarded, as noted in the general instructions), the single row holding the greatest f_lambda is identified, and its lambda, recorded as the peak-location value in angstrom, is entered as 7738.0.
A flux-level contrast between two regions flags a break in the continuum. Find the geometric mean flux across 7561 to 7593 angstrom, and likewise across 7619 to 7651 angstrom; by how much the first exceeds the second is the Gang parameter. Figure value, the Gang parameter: 0.8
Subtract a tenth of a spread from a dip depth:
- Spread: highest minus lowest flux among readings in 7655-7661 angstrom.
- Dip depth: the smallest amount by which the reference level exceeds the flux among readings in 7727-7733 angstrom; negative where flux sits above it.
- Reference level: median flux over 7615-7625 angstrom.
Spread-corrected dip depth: 0.1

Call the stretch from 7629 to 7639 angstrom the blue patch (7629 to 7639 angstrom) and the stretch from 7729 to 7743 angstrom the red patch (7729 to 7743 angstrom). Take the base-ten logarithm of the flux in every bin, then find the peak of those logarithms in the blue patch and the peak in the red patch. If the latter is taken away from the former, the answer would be -0.032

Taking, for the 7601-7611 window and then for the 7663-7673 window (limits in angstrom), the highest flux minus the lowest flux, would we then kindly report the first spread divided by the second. 1.4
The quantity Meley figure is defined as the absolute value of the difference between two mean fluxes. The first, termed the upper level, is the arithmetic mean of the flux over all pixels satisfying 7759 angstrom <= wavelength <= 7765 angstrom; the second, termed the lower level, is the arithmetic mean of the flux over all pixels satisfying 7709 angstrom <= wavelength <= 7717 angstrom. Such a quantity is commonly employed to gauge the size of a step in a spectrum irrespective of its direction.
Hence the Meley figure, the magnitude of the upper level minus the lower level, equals 0.30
